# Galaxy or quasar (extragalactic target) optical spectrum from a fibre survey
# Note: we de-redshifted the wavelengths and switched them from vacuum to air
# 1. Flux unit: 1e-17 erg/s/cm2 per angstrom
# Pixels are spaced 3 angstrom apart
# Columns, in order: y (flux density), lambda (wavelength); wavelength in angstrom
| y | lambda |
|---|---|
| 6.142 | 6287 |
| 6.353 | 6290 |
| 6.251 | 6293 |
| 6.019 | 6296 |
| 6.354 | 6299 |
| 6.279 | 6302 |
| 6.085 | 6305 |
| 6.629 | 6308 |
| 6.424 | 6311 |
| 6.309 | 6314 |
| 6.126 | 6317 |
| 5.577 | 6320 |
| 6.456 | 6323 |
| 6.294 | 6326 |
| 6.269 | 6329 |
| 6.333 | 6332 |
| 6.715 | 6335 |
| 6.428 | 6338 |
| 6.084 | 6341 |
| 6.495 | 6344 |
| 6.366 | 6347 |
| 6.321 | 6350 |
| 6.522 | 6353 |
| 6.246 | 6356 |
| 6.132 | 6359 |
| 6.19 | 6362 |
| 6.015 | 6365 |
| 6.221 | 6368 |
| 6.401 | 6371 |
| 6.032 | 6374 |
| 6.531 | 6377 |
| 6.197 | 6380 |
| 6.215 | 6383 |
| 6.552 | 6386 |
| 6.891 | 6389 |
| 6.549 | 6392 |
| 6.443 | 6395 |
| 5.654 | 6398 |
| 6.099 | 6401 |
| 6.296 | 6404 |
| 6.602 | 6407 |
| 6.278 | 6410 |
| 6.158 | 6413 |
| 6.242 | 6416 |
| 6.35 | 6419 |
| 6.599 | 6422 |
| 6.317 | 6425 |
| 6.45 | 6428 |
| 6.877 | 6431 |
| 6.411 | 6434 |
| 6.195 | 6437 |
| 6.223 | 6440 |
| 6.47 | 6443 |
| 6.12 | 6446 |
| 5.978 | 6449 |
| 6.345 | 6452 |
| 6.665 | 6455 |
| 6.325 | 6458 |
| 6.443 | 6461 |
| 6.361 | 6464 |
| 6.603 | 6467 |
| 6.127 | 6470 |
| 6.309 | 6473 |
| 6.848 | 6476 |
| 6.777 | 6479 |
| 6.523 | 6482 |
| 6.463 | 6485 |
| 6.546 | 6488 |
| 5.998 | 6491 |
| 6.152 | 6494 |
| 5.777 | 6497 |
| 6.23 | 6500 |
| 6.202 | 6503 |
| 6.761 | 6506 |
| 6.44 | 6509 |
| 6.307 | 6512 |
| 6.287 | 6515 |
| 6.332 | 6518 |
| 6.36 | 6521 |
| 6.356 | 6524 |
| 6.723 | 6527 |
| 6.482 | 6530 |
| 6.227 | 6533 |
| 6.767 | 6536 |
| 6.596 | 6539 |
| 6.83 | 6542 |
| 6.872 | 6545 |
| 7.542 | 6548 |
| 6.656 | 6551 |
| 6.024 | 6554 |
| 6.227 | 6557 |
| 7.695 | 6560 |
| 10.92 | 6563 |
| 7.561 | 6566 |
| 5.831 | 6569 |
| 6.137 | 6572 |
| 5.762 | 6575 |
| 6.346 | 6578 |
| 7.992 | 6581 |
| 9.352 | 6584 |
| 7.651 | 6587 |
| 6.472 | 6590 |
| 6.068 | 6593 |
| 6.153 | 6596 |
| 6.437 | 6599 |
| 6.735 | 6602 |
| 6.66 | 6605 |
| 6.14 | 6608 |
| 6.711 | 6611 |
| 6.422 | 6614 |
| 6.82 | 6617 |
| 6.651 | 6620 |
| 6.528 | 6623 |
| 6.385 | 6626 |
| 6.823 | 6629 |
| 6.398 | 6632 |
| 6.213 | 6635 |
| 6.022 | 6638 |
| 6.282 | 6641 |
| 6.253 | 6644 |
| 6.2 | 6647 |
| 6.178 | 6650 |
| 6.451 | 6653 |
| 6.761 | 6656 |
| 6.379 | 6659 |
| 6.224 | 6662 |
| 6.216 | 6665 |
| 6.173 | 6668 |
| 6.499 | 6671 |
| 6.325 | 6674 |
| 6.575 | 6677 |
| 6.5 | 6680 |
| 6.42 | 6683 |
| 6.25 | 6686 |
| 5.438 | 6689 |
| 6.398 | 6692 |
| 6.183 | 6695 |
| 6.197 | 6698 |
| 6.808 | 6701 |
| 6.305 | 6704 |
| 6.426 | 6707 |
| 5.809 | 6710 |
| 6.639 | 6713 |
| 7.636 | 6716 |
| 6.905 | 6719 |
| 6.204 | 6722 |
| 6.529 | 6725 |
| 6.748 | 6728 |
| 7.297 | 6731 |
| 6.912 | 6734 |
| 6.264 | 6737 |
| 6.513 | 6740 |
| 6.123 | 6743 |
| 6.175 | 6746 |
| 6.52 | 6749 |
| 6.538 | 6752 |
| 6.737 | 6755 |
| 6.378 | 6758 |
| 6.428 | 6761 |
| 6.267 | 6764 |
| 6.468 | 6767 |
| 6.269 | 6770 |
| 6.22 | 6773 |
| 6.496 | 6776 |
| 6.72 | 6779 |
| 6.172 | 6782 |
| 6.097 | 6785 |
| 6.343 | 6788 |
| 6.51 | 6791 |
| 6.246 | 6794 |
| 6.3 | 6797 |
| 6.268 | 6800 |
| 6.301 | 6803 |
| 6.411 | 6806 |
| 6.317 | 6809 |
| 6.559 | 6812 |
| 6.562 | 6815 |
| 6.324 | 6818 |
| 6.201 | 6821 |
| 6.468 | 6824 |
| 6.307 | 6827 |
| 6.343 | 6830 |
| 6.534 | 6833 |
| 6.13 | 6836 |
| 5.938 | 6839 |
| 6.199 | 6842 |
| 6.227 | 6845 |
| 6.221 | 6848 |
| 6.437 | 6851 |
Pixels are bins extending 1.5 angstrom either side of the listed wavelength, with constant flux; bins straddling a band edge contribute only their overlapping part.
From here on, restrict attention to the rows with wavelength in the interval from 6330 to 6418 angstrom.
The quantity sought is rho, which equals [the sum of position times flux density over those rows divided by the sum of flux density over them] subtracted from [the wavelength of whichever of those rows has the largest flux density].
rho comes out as 15.1 angstrom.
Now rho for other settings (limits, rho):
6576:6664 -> -34.8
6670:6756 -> 2.6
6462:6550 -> 41.5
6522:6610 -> -3.0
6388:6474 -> -42.0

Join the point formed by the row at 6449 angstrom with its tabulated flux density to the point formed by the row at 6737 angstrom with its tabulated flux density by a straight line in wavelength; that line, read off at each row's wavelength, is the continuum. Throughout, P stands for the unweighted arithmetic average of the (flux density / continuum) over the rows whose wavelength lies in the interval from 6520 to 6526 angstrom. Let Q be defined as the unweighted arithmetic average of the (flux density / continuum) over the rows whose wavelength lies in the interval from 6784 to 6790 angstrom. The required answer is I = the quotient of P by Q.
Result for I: 1.07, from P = 1.05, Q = 0.99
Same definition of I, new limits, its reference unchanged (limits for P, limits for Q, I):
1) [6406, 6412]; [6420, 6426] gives 1.00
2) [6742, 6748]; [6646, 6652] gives 0.98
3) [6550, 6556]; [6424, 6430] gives 0.97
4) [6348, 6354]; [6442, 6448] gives 1.04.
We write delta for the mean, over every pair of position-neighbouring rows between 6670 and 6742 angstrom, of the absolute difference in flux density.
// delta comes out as 0.45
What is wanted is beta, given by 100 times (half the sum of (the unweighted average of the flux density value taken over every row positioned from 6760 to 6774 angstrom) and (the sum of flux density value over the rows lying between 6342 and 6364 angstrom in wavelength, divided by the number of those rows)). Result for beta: 633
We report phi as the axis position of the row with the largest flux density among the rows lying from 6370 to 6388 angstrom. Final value 6386 angstrom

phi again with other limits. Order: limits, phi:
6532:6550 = 6548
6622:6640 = 6629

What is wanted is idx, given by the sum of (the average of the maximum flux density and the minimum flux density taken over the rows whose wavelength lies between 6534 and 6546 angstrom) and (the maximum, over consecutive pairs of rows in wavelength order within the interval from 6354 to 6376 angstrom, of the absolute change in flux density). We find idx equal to 7.10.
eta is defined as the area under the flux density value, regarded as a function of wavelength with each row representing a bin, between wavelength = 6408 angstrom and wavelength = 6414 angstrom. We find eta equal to 37.5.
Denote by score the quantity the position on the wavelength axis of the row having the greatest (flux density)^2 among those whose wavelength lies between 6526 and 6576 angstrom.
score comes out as 6563 angstrom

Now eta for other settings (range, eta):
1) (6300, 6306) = 37.2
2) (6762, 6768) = 38.2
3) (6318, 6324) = 35.9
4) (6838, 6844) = 36.6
